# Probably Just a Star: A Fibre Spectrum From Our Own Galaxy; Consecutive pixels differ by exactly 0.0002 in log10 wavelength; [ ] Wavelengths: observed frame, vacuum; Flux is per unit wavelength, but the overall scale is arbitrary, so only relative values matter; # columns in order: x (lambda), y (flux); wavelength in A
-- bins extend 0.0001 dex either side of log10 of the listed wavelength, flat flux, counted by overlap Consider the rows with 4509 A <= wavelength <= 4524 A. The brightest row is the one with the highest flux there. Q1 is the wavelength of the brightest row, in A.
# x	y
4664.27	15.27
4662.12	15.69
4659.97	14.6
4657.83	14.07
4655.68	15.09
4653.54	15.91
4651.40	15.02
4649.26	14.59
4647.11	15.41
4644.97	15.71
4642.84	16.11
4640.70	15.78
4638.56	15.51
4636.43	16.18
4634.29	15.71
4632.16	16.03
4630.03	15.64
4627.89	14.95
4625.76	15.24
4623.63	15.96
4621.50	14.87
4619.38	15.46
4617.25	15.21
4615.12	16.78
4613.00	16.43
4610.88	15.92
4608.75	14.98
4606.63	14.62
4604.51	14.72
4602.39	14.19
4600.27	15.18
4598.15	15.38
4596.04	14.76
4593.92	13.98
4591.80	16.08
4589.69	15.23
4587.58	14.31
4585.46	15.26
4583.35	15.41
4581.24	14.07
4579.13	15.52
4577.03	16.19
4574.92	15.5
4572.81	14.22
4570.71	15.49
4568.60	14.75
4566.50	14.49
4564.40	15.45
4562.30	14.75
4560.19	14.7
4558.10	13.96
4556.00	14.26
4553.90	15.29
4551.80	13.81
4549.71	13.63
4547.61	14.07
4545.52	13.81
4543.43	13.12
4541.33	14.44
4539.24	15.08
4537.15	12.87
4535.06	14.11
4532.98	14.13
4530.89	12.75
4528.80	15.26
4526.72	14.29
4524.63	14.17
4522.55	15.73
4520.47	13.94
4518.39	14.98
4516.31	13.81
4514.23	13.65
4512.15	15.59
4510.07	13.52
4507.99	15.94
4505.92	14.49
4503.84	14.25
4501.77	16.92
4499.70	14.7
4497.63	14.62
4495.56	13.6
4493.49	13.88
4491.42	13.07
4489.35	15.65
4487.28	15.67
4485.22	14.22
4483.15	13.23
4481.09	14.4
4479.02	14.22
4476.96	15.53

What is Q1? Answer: 4522.55 A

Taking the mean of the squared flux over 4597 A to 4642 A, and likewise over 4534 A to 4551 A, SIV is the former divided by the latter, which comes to 1.24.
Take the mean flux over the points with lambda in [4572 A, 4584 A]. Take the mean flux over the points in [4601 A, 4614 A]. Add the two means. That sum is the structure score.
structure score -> 30.3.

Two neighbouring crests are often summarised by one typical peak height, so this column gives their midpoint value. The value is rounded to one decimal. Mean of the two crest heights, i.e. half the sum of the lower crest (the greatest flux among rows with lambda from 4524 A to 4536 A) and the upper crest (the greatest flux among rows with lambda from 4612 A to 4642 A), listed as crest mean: 16.0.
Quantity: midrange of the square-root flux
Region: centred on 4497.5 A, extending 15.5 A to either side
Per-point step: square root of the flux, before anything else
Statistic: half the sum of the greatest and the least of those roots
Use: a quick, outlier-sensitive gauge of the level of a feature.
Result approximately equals 3.86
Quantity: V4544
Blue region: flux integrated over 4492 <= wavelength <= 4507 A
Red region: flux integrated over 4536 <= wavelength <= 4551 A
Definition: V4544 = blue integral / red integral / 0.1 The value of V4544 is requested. 10.5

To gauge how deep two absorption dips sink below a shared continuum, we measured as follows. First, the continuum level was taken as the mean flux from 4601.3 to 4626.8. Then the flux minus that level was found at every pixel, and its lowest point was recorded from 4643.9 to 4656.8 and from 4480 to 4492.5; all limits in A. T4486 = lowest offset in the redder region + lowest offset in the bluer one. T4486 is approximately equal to -3.07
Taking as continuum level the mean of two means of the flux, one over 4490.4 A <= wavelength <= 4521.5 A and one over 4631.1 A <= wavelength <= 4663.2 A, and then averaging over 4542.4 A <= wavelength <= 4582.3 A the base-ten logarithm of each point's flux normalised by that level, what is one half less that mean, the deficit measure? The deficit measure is 0.511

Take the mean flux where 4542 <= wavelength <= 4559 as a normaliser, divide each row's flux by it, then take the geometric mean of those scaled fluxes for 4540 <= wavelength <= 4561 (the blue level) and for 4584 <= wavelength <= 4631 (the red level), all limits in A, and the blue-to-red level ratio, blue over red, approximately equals 0.9263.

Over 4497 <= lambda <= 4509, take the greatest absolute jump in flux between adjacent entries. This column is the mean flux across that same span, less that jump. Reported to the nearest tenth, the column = 12.5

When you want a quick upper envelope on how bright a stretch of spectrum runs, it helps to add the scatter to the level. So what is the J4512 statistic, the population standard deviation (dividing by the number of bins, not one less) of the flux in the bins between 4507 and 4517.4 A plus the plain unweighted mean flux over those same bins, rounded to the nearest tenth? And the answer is 15.5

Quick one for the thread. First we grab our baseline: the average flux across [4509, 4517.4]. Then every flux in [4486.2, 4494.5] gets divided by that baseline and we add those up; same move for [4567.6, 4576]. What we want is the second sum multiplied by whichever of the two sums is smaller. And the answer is 17.5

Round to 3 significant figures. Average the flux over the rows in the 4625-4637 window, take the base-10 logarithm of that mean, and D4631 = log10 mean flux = 1.19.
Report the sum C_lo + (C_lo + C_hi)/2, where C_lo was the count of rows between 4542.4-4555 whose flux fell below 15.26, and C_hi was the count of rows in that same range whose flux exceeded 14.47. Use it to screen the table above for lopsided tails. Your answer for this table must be 8.0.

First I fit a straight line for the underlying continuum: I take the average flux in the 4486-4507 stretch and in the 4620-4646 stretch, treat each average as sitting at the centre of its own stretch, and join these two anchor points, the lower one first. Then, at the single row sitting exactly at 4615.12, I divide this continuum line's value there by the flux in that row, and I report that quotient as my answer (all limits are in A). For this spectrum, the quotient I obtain 0.92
